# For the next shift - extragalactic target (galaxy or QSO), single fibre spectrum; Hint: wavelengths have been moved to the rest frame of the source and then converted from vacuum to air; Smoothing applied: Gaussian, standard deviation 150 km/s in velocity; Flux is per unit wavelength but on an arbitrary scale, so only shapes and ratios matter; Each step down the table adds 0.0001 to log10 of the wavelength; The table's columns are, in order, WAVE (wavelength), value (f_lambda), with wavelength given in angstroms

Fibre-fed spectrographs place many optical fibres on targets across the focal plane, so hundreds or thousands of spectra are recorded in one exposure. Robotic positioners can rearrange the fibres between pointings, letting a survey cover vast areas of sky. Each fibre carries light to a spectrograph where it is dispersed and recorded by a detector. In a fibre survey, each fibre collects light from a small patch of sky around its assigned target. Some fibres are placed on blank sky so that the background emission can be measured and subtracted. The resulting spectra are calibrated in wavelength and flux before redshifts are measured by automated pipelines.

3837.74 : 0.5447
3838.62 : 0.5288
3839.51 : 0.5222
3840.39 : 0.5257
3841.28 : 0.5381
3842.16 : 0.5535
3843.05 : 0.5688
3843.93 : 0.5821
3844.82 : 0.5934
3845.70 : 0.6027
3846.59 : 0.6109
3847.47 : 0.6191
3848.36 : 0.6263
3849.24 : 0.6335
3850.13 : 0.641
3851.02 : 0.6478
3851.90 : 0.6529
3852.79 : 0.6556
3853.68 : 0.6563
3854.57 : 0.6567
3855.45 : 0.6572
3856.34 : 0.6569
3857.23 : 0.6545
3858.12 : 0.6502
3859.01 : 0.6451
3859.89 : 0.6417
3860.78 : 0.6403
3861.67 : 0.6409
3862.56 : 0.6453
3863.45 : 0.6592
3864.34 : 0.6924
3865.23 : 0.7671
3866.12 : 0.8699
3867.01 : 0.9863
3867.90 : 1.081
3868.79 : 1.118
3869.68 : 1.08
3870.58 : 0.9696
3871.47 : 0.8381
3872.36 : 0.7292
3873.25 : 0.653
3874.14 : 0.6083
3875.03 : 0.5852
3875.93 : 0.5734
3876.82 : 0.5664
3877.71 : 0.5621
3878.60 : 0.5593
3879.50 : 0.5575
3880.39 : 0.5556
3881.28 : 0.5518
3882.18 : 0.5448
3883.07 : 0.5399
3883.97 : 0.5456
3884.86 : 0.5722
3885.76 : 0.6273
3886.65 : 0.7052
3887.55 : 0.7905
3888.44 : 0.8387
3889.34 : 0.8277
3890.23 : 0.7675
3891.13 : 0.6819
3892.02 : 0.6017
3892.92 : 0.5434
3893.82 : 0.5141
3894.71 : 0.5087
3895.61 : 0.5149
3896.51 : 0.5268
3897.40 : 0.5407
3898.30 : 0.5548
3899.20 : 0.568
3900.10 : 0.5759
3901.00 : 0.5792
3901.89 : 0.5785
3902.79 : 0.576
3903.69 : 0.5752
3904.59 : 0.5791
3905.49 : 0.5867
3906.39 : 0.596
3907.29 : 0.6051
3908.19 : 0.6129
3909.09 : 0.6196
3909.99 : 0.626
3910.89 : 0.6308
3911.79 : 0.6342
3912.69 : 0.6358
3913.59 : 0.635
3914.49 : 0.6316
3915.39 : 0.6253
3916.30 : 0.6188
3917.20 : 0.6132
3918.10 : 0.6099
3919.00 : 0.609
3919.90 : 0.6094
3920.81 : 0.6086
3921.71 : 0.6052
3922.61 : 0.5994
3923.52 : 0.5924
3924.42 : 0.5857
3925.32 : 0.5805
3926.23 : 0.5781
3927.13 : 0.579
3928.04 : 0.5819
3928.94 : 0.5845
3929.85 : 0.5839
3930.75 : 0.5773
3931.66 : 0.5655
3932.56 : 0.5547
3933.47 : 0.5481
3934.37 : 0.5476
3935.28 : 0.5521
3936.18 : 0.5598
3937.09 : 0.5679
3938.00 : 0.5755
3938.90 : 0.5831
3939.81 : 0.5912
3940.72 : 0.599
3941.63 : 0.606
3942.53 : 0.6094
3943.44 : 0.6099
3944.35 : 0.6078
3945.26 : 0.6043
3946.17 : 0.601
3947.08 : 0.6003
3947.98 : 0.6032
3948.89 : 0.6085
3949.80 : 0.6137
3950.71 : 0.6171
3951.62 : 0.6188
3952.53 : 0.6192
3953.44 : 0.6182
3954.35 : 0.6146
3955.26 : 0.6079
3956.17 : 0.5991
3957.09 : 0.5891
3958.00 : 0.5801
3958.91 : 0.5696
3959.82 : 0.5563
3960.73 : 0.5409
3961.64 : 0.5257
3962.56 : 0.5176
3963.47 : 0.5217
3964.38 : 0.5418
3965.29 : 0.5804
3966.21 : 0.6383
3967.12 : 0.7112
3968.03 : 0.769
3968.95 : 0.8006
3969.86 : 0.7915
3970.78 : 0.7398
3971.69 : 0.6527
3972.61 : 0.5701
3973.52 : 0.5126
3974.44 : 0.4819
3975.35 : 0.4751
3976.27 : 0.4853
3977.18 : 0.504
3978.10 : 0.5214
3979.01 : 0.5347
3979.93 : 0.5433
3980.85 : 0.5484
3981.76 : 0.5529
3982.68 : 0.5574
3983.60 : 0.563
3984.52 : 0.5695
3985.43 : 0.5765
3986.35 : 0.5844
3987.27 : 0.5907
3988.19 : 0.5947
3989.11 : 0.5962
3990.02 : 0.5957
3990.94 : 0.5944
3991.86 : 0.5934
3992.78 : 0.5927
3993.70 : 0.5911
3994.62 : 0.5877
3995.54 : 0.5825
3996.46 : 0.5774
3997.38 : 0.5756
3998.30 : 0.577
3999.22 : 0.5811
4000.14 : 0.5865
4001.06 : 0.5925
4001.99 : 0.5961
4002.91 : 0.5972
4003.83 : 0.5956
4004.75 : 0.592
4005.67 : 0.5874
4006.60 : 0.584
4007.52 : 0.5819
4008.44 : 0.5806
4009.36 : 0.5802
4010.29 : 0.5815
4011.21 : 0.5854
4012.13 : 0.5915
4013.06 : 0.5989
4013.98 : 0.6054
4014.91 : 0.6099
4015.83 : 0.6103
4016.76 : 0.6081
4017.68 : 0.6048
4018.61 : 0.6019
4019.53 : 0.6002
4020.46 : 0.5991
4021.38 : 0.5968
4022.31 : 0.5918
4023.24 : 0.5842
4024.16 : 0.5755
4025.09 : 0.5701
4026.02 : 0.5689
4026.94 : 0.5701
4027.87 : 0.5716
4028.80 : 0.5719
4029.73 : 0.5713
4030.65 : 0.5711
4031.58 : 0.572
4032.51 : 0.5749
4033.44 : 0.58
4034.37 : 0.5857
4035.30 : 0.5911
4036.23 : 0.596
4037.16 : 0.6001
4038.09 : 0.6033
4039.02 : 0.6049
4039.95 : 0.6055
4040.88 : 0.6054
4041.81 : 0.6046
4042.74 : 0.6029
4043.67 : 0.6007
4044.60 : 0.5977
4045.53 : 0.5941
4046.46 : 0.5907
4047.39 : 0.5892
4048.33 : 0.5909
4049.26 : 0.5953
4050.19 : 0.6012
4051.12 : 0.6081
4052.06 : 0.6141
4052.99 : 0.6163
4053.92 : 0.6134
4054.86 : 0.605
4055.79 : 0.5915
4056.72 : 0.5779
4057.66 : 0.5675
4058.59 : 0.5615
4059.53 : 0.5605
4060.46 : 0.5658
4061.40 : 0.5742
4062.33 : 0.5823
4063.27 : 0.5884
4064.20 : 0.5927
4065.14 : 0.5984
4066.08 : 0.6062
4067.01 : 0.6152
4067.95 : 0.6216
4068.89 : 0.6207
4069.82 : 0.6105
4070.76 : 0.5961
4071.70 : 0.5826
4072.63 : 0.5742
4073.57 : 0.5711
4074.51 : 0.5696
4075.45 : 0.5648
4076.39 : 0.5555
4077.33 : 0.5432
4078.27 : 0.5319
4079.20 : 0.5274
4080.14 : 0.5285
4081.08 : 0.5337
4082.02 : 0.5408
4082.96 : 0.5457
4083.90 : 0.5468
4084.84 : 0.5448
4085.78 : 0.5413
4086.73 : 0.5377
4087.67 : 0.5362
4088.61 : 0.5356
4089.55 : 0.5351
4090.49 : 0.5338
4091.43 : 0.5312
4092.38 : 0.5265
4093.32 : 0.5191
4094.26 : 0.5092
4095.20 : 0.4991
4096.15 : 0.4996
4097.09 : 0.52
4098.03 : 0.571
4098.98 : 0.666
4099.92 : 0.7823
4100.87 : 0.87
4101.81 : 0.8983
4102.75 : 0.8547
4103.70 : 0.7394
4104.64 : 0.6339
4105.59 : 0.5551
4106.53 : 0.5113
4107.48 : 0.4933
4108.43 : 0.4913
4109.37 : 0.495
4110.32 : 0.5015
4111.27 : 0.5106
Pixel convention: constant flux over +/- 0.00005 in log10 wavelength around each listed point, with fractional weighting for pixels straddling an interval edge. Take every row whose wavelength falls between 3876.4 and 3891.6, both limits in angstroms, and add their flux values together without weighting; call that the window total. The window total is 11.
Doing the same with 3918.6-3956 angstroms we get 24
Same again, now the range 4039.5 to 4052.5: 8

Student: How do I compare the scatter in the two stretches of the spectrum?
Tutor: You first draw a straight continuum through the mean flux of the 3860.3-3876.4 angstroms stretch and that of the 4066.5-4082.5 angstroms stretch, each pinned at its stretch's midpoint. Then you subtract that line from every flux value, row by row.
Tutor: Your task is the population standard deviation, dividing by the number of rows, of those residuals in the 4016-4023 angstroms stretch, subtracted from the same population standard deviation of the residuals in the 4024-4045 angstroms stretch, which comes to 0.017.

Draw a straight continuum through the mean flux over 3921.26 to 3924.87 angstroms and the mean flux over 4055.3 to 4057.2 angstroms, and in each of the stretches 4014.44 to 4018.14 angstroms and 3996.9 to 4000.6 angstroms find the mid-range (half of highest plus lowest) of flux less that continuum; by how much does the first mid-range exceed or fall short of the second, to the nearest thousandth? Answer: 0.028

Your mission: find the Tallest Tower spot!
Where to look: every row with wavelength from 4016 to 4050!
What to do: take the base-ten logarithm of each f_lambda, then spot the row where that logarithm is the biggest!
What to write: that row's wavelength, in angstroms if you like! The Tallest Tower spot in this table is 4016.76 angstroms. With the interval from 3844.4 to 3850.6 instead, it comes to 3850.13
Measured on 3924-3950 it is 3949.80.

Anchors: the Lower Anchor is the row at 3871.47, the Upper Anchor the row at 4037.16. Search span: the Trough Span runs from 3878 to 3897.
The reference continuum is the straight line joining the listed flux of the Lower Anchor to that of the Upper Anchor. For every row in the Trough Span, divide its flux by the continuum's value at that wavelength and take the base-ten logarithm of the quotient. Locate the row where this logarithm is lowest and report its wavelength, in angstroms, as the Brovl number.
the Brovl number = 3894.71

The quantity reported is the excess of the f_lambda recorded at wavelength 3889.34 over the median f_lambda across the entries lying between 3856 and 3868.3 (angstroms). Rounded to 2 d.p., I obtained 0.17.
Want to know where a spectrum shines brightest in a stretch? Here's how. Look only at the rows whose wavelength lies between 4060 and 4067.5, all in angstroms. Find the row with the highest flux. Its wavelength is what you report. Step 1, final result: 4067.01 angstroms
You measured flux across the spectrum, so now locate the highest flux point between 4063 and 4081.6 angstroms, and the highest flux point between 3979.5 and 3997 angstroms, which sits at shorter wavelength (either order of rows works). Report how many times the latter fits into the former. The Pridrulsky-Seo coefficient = 1.04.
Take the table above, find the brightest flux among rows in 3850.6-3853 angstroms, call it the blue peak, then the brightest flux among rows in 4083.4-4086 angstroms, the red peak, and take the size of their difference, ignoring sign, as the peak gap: 0.11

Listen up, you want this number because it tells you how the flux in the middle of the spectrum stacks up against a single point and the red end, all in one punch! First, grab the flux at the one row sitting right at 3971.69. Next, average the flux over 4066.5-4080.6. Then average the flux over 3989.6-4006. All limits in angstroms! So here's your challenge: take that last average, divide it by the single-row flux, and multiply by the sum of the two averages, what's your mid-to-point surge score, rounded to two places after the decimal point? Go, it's 1.05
